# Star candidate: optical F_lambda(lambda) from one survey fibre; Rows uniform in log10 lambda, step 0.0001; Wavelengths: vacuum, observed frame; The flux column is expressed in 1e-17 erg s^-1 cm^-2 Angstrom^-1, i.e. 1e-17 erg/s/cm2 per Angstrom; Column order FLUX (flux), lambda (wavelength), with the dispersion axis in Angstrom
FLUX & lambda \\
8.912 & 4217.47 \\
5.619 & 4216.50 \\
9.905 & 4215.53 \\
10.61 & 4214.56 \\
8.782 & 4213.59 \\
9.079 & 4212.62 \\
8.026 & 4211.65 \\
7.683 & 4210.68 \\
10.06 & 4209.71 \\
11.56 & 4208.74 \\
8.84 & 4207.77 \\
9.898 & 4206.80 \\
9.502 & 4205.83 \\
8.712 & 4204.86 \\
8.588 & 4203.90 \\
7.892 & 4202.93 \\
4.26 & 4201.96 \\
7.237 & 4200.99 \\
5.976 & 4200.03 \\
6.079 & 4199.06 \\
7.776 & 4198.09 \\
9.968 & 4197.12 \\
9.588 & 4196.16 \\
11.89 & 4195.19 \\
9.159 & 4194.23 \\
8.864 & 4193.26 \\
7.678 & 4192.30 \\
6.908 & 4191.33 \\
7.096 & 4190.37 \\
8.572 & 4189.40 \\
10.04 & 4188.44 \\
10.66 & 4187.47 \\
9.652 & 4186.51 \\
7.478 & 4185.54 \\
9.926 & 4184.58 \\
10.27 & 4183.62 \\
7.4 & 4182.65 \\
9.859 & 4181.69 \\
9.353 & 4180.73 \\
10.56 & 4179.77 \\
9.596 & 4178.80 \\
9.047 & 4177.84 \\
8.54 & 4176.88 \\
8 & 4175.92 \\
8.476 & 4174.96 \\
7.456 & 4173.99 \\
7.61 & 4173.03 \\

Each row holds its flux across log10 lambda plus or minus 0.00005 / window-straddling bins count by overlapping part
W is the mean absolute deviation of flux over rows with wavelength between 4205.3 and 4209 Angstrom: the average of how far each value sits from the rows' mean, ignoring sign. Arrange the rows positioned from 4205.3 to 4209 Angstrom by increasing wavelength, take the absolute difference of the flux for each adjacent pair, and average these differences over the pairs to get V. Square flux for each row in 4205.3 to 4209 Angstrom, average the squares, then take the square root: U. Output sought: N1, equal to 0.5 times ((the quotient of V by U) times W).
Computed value 0.06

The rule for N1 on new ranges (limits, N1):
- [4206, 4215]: 0.07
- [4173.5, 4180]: 0.03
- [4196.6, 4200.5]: 0.12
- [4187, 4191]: 0.08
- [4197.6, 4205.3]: 0.13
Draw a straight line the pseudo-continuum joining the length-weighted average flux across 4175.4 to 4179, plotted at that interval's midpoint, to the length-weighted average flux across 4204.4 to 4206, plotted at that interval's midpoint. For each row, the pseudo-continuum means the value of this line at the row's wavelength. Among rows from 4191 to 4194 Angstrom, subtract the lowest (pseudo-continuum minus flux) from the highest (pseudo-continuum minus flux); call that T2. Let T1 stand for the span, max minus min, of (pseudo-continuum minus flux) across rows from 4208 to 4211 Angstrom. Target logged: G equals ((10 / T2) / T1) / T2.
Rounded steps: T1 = 3.9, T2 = 1.9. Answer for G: 0.68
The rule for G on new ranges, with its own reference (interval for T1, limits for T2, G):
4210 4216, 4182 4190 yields 0.34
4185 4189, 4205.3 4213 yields 0.21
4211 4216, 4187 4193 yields 0.27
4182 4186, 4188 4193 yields 0.35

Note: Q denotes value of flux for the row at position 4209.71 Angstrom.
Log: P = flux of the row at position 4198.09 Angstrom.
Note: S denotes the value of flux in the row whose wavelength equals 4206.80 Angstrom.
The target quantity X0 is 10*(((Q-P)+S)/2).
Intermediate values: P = 7.776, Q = 10.06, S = 9.898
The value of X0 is 61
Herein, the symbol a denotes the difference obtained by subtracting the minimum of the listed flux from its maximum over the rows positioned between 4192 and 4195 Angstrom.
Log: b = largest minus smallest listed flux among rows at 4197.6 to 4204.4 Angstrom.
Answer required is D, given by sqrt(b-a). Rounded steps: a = 1.48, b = 4.3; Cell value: 1.69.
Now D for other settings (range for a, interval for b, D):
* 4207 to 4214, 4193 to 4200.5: 1.43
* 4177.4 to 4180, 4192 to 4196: 1.64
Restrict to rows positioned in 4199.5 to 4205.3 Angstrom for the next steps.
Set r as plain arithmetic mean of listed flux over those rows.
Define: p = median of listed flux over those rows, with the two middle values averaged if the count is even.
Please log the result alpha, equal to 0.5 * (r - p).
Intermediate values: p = 7.6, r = 7.1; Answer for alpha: -0.2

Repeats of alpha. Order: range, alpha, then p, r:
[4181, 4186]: -0.4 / 9.9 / 9.0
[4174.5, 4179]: 0.1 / 8.5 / 8.7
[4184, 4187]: -0.3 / 9.7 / 9.0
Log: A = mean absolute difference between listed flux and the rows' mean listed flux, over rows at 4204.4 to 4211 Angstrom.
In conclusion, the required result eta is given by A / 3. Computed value 0.30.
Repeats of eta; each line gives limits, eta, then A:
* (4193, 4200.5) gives 0.51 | 1.54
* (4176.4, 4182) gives 0.17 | 0.51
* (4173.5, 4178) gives 0.15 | 0.46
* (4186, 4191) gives 0.37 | 1.10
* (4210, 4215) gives 0.27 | 0.81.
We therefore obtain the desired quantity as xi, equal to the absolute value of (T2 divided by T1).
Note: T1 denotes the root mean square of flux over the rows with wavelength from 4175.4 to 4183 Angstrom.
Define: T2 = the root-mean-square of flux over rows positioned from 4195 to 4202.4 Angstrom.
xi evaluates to 0.90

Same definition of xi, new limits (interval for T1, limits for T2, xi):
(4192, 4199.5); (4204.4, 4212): 1.04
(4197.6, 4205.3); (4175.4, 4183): 1.26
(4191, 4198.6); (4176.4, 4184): 1.03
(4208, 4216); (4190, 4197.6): 0.95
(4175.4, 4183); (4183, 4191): 1.02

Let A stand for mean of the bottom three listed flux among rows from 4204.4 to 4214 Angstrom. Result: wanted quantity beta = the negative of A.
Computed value -8.1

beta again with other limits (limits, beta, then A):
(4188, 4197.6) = -7.2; 7.2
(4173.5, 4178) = -8.0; 8.0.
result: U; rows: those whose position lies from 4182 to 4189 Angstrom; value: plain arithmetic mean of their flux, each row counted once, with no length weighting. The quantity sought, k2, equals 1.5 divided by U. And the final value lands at 0.160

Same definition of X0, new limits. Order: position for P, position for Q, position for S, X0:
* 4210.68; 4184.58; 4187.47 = 65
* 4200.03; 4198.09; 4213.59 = 53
